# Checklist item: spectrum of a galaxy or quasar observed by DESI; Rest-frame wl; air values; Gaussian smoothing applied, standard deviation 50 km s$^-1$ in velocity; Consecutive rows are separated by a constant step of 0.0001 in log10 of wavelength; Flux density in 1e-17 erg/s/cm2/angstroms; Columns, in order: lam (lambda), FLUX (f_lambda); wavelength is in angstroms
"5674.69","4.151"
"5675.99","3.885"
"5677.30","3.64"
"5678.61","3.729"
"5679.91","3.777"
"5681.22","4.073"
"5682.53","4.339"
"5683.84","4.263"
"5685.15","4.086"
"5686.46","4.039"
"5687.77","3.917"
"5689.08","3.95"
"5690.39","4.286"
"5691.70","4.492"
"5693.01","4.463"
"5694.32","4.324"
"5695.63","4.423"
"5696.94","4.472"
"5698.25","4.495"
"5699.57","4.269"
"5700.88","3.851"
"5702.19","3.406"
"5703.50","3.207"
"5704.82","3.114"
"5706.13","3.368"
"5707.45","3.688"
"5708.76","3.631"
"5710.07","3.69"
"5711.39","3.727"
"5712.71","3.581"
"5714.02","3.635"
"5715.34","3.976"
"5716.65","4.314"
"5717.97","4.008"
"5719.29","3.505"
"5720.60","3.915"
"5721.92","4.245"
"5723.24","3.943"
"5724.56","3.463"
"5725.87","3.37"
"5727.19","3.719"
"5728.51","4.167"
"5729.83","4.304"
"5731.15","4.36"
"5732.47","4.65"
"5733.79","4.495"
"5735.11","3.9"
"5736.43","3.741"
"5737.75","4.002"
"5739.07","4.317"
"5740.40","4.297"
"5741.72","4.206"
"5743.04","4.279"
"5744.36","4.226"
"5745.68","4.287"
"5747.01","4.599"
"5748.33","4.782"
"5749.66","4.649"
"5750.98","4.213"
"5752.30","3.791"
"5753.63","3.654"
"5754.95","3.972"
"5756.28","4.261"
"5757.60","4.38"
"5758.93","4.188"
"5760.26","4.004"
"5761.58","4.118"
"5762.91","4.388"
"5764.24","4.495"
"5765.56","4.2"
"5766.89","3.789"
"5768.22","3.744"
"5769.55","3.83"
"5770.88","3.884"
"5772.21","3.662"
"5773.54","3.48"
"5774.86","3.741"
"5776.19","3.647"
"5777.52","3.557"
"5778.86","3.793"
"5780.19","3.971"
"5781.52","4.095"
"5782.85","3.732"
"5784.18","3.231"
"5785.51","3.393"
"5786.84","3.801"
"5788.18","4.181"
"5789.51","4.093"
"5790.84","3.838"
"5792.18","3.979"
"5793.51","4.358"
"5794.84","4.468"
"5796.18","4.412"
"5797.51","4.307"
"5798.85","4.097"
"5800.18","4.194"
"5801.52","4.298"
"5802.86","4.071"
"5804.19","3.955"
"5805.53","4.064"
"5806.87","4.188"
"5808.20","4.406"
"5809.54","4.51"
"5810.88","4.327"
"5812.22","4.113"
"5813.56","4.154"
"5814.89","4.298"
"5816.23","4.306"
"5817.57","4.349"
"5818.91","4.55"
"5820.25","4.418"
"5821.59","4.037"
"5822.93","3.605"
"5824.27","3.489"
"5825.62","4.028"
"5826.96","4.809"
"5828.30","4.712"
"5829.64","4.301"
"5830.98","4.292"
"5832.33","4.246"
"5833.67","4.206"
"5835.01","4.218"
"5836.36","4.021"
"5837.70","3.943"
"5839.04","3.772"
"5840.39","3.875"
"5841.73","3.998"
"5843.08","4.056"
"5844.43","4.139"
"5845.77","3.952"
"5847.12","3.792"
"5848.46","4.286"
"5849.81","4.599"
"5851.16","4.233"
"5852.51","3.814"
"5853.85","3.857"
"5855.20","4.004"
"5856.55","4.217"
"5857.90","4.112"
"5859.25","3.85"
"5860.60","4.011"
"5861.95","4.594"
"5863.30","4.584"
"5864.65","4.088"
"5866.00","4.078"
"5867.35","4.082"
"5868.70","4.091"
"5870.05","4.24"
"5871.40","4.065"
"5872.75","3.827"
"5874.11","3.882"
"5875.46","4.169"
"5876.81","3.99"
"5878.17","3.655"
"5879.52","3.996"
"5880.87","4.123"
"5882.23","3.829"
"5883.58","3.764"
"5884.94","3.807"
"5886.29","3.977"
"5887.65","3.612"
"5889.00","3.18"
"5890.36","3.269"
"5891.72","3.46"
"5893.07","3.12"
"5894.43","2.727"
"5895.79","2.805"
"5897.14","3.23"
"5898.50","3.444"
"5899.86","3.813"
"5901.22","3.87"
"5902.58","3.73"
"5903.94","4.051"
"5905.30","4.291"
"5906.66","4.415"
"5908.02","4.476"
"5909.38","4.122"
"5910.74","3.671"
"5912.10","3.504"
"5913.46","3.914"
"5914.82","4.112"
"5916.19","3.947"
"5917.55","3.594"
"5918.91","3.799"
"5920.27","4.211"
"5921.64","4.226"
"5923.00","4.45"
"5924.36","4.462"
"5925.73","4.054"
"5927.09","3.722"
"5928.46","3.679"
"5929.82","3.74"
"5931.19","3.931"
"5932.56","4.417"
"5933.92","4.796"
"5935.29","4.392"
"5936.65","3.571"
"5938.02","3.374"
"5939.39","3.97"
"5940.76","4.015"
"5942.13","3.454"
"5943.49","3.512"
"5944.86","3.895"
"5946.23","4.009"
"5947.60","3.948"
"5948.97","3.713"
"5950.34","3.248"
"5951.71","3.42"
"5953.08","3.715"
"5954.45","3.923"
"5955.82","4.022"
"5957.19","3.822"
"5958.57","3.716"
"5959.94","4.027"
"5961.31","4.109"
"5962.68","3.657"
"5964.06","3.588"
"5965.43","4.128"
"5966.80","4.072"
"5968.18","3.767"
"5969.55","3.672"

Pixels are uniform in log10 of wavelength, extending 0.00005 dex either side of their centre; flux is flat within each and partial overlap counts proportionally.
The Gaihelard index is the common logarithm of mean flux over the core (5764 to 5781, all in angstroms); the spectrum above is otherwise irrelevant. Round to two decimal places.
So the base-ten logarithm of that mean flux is 0.58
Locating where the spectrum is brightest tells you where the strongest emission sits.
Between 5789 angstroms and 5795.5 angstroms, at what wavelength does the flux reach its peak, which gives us 5794.84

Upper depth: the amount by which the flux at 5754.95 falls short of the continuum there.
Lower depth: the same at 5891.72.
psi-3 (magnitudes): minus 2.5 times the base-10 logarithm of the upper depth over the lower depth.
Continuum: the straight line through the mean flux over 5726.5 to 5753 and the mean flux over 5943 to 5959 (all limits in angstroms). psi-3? 0.6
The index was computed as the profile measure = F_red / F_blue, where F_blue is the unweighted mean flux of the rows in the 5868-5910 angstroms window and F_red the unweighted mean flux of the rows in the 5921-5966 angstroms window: 1.03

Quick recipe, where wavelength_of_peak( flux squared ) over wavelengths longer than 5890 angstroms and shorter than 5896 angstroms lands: 5891.72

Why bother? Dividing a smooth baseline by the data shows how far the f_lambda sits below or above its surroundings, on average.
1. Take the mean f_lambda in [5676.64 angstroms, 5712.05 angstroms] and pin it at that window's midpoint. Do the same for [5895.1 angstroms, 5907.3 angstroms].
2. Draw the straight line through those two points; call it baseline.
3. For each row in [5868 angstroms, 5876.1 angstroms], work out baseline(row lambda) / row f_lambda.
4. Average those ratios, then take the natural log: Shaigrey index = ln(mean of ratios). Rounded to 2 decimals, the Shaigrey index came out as -0.07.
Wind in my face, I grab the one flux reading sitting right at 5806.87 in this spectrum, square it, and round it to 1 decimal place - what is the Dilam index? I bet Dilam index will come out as 17.5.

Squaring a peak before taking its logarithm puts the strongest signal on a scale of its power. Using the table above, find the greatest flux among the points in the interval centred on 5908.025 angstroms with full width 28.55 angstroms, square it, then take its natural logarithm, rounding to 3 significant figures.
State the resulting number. 3.00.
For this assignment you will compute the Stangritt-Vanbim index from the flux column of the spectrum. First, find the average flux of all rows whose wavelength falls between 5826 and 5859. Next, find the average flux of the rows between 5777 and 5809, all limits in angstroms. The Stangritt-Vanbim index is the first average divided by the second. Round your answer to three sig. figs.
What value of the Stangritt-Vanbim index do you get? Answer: 1.03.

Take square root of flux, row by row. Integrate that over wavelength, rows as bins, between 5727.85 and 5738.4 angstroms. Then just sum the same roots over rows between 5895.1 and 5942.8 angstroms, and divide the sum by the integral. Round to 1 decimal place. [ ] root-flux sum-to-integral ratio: 3.2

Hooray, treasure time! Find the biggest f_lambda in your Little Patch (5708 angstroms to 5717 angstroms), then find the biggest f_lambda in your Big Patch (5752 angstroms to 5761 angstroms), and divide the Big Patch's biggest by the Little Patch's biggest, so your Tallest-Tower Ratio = 1.02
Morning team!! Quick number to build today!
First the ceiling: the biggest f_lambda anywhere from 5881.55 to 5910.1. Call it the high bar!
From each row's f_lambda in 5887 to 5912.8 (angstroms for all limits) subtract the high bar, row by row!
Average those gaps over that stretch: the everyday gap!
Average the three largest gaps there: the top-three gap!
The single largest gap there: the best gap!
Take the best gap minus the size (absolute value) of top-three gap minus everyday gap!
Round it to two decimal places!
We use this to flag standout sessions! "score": -0.77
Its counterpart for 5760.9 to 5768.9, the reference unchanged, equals -0.22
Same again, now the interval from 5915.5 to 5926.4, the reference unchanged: -0.30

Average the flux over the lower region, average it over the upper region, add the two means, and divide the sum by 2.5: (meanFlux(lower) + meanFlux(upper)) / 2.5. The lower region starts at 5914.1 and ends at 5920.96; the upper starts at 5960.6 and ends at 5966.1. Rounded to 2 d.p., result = 3.12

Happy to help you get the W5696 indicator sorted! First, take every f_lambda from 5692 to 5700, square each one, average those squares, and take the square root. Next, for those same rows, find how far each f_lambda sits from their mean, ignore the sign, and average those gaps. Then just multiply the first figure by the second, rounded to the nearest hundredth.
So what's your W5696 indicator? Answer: 0.33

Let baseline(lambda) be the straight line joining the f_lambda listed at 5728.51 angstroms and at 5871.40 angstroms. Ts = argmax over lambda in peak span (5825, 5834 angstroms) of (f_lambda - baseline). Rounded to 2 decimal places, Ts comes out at 5826.96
